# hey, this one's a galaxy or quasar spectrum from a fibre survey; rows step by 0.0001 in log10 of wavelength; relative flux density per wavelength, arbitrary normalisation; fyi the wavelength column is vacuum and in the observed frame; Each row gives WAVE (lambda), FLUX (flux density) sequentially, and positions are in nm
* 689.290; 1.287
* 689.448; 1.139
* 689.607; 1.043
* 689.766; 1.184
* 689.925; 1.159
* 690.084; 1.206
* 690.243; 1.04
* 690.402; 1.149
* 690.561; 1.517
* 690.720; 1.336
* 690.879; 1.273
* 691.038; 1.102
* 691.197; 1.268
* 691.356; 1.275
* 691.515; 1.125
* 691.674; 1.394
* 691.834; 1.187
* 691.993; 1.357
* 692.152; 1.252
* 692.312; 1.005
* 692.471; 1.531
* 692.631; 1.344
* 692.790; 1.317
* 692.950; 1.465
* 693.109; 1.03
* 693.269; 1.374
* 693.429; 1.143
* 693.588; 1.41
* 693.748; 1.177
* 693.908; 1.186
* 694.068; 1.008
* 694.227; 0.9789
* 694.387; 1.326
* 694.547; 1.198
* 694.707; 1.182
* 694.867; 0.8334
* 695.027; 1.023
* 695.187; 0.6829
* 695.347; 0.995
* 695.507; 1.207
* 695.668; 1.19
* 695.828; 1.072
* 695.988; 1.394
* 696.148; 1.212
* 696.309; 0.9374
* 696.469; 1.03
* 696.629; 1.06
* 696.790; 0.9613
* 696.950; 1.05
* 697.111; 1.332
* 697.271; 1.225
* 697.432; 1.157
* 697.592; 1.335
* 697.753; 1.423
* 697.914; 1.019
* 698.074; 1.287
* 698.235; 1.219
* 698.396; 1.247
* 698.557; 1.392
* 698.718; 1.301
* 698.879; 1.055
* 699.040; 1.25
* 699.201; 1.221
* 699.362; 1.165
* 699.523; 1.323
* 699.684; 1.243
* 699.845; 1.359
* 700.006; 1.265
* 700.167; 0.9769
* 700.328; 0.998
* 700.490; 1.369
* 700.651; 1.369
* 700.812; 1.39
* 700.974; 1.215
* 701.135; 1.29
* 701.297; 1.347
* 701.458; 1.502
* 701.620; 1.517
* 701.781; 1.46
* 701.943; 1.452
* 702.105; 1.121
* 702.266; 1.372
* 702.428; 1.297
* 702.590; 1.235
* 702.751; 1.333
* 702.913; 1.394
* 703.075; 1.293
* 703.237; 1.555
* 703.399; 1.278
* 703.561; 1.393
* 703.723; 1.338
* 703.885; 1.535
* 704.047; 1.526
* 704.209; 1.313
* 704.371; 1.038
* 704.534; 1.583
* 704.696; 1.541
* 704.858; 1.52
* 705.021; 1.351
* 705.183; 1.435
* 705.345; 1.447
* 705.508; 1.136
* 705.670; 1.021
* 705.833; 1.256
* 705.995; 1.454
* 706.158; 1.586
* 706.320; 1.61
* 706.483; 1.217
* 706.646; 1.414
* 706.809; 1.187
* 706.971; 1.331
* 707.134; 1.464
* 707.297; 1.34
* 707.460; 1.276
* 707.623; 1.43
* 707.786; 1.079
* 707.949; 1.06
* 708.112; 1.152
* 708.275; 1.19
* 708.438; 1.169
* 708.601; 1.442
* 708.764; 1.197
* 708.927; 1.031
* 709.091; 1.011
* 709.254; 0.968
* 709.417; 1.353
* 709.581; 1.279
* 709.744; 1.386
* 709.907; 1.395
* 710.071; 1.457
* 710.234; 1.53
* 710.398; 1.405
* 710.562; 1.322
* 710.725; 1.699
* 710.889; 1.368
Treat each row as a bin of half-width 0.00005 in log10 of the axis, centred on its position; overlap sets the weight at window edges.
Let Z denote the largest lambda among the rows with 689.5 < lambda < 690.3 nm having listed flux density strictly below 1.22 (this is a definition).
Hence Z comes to 690.243 nm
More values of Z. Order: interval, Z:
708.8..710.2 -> 709.254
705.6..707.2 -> 706.809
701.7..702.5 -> 702.105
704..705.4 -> 704.371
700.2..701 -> 700.974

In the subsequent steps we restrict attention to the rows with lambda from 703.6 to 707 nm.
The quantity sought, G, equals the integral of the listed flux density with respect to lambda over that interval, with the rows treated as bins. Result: 4.67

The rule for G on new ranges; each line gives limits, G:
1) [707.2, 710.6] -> 4.29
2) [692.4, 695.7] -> 3.86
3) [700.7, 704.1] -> 4.67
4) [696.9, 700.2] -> 4.08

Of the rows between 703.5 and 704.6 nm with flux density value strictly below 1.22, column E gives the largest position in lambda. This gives 704.371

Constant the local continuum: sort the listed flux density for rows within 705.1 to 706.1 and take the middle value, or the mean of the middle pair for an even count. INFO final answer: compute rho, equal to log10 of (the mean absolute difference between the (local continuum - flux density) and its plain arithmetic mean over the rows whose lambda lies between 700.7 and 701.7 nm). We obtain -1.03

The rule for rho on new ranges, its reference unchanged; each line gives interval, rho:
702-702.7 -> -1.11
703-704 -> -1.01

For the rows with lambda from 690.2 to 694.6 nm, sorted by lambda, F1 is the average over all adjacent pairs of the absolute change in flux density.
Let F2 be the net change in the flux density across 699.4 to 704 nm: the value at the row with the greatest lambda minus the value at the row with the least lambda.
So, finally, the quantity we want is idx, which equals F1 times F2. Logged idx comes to 0.042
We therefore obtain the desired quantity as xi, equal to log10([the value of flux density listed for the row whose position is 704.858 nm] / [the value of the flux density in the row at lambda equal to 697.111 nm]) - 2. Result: -1.94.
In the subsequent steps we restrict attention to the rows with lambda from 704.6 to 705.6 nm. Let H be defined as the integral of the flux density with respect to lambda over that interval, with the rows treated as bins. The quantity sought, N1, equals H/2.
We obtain 0.70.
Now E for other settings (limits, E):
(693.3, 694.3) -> 694.227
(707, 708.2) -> 708.112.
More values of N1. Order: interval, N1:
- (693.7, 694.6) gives 0.51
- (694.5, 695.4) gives 0.44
